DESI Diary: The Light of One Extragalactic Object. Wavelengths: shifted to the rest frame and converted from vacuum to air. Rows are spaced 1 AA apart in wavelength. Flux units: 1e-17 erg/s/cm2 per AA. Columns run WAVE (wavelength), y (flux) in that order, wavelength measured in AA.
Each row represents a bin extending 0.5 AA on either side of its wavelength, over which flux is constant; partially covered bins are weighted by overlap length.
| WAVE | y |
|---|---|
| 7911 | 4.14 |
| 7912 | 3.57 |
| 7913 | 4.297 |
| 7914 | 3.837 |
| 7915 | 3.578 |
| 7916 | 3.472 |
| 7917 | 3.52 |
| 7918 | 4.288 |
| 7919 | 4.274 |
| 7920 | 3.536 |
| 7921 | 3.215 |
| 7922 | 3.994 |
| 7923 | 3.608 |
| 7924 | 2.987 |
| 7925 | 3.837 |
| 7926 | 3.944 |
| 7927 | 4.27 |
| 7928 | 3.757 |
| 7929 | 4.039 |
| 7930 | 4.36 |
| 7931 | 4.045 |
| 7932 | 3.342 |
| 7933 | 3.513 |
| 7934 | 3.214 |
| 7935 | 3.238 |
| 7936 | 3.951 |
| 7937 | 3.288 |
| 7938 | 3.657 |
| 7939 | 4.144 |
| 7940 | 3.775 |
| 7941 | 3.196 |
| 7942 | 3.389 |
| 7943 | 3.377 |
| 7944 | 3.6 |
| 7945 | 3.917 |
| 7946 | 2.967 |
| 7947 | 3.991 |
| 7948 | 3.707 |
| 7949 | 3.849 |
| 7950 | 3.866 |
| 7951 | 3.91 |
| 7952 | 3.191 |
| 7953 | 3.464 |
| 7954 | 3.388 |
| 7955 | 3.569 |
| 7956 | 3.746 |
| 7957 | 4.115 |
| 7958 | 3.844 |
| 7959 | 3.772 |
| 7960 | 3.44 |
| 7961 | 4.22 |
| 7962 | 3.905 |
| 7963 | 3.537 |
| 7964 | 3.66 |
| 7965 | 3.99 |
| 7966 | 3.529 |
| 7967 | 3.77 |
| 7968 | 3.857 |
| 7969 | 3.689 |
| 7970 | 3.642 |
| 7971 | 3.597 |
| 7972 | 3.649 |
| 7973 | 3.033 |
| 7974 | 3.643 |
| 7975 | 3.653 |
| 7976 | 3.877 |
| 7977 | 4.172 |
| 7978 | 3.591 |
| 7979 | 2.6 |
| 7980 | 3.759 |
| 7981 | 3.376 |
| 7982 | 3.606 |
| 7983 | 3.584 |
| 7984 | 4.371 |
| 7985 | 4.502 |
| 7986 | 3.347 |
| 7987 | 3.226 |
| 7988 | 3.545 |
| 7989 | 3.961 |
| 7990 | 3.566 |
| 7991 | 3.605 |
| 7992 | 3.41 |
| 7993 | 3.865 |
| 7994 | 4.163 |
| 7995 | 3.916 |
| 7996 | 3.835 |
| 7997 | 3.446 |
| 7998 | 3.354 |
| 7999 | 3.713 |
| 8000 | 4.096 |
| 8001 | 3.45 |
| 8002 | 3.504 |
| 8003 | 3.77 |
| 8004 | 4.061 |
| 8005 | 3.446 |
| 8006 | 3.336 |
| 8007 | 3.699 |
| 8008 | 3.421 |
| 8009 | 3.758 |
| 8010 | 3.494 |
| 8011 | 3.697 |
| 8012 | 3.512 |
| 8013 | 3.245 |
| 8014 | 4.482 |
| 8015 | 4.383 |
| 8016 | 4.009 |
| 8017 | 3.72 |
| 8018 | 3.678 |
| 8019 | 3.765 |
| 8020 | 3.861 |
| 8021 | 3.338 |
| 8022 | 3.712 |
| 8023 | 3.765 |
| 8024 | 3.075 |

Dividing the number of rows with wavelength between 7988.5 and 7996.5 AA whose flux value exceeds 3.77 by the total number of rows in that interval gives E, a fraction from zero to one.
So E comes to 0.6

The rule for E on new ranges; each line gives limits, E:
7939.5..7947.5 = 0.4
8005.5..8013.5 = 0.0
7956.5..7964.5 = 0.6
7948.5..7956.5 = 0.4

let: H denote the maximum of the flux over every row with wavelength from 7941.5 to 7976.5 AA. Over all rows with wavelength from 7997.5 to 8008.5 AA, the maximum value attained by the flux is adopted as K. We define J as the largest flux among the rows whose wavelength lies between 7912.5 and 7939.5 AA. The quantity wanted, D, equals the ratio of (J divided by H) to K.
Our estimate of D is 0.25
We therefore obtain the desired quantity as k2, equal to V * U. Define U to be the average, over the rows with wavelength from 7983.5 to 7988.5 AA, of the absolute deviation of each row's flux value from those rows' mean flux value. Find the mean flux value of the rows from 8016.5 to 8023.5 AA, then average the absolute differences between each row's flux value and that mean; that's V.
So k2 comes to 0.05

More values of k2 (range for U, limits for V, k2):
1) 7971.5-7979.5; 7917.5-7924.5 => 0.15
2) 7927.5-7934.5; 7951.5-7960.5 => 0.08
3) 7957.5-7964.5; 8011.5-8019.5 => 0.06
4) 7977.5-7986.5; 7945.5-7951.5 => 0.10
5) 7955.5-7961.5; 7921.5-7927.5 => 0.07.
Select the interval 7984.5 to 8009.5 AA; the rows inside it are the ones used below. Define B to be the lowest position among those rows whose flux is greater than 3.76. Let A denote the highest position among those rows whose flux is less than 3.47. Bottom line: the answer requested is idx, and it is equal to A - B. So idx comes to 23 AA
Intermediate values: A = 8008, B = 7985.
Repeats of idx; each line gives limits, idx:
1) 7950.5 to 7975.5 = 22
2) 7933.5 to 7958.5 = 18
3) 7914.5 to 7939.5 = 19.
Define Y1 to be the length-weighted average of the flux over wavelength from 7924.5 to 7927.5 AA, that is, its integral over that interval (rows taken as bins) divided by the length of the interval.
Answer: 4.02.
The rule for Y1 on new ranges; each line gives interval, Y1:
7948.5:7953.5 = 3.66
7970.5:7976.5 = 3.58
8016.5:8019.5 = 3.72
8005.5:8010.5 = 3.54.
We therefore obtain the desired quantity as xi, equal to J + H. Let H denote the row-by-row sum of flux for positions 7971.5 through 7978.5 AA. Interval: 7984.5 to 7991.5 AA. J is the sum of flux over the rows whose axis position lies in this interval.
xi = 51.4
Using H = 25.6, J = 25.8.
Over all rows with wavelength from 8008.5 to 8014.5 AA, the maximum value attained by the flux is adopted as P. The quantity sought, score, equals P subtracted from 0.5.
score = -4.0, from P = 4.482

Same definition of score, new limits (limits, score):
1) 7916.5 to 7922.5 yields -3.8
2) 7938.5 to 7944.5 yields -3.6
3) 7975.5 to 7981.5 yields -3.7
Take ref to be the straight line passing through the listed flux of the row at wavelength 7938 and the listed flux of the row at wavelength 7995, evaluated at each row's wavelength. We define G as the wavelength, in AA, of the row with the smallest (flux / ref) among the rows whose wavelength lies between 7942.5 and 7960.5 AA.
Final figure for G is 7946 AA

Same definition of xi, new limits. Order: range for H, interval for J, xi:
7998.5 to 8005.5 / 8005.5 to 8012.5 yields 51.0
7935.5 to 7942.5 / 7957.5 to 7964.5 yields 51.8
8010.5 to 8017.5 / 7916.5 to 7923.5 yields 53.5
